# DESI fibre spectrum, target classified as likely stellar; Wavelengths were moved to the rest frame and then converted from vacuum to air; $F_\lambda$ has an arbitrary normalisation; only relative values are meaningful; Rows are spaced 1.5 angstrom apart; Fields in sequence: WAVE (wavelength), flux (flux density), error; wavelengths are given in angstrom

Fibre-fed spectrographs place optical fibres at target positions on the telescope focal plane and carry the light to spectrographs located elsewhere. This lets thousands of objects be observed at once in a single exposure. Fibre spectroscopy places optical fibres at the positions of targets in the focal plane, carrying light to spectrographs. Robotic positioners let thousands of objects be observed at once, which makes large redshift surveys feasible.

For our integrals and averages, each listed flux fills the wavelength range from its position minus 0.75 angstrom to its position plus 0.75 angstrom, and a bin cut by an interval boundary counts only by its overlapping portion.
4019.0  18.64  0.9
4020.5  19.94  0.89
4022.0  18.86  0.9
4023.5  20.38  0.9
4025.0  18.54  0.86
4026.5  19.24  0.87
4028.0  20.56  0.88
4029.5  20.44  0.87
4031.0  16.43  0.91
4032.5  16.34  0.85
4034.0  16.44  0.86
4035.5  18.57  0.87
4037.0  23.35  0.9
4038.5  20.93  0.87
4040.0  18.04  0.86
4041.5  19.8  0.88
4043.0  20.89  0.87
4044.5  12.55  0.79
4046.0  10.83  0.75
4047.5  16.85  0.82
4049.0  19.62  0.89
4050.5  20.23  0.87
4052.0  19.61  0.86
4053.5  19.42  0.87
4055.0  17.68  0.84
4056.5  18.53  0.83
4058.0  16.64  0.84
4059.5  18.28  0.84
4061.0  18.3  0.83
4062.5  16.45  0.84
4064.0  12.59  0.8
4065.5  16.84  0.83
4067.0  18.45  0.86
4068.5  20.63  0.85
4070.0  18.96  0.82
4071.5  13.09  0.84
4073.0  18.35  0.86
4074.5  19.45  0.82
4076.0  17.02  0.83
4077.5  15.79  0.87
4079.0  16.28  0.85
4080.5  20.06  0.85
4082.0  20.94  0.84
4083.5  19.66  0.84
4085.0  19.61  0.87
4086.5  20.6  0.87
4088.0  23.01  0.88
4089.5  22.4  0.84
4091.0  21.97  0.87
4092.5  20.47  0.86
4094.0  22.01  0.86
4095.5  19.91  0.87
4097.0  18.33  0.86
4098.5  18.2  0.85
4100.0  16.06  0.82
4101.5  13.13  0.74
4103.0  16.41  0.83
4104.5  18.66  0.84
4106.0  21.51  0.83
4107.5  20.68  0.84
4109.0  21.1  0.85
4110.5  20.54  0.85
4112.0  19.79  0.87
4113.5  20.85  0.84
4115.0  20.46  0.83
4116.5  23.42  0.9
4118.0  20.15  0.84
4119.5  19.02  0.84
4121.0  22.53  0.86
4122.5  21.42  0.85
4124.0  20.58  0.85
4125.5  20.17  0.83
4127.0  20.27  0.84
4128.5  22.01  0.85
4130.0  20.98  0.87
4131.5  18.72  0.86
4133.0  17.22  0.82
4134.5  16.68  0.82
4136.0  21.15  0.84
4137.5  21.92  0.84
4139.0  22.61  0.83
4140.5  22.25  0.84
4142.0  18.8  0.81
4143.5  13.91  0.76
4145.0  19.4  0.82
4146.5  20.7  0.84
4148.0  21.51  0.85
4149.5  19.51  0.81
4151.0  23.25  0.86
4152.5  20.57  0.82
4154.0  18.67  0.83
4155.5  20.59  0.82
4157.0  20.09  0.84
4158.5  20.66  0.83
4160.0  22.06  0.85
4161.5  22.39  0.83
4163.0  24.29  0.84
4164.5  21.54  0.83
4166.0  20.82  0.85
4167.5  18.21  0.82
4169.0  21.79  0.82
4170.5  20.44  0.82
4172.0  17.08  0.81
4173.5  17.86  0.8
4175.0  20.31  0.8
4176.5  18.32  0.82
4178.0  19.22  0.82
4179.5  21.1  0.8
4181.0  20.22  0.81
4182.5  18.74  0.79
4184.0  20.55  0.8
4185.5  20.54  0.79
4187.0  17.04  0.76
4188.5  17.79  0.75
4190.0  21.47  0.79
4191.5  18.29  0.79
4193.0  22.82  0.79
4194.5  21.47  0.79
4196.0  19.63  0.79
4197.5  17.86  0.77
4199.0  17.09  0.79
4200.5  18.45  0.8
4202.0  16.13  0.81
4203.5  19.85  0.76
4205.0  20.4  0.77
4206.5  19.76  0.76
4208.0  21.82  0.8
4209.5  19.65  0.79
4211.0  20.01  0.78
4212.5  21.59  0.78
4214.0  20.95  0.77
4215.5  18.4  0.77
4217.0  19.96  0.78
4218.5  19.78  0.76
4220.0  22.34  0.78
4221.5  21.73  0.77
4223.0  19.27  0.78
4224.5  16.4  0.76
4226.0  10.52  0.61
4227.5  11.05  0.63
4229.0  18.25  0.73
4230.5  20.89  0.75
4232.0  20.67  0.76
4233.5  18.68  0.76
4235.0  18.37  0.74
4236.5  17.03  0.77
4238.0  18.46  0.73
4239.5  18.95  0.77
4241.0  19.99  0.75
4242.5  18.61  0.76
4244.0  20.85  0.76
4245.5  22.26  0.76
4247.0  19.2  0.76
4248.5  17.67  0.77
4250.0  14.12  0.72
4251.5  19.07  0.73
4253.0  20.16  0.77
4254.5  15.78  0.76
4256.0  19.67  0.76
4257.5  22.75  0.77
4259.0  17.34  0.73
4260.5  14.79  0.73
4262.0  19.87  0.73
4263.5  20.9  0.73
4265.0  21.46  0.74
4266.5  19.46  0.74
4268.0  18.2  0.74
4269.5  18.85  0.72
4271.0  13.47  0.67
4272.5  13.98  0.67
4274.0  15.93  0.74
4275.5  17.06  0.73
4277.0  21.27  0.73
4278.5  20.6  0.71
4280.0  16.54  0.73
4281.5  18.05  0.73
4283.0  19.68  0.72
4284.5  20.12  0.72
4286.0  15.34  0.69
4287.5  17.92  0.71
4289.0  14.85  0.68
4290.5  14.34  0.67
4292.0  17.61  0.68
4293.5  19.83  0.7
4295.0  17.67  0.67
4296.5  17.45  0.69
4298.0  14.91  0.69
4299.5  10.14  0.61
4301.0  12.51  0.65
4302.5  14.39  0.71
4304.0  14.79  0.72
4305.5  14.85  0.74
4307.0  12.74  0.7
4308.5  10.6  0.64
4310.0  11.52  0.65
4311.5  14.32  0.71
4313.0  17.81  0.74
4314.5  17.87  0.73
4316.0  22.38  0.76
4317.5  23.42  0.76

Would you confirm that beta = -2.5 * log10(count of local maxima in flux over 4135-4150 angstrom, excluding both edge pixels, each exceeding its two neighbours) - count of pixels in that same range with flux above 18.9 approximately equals -8.8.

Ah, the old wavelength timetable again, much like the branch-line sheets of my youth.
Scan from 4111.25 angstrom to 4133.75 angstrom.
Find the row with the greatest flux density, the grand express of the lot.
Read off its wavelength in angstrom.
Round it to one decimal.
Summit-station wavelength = 4116.5 angstrom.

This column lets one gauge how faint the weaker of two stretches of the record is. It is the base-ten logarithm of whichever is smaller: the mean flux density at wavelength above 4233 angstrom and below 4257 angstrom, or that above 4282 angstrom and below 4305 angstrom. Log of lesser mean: 1.21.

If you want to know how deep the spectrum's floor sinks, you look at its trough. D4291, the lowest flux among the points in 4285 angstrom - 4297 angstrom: 14.34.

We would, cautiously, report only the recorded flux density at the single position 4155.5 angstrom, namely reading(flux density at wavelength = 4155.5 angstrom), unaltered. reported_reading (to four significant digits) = 20.59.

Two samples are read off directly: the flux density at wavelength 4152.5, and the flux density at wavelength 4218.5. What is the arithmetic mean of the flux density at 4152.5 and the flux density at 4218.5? 20.2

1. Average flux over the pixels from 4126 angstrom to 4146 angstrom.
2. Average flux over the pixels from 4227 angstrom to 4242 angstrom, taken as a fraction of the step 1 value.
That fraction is 0.93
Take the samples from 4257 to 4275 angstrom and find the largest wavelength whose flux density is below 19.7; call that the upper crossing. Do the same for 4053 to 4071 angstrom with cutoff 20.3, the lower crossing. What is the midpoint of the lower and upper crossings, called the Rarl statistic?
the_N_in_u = 4172.0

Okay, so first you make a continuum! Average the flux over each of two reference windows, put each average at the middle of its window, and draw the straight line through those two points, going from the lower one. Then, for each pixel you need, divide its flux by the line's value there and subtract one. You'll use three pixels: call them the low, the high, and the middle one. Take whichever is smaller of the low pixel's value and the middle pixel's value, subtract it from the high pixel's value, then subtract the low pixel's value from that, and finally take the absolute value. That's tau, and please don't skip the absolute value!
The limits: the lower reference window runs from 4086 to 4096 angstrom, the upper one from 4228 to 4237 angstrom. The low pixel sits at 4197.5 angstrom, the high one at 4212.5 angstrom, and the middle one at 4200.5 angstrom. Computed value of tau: 0.29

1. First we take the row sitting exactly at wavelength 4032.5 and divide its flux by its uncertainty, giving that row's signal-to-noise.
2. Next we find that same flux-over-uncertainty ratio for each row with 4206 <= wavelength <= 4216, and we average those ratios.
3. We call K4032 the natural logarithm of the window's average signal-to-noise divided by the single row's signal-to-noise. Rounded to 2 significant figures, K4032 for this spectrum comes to 0.31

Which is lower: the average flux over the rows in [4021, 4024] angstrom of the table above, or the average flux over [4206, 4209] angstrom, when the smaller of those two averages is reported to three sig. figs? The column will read 19.6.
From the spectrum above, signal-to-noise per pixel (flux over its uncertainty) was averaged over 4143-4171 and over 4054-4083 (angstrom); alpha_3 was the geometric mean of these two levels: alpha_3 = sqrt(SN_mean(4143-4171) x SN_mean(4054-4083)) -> 22.8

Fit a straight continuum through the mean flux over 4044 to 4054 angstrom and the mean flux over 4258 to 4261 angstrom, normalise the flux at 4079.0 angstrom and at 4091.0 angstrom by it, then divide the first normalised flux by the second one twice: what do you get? 0.57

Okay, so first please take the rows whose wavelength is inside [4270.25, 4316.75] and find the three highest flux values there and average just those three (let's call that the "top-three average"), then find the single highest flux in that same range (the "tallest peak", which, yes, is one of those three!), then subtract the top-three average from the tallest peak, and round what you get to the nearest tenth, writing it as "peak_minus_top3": 1.0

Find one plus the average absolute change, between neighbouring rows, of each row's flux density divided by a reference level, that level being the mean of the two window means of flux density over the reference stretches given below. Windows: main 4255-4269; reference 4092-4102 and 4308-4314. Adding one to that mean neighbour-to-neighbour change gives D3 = 1.16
